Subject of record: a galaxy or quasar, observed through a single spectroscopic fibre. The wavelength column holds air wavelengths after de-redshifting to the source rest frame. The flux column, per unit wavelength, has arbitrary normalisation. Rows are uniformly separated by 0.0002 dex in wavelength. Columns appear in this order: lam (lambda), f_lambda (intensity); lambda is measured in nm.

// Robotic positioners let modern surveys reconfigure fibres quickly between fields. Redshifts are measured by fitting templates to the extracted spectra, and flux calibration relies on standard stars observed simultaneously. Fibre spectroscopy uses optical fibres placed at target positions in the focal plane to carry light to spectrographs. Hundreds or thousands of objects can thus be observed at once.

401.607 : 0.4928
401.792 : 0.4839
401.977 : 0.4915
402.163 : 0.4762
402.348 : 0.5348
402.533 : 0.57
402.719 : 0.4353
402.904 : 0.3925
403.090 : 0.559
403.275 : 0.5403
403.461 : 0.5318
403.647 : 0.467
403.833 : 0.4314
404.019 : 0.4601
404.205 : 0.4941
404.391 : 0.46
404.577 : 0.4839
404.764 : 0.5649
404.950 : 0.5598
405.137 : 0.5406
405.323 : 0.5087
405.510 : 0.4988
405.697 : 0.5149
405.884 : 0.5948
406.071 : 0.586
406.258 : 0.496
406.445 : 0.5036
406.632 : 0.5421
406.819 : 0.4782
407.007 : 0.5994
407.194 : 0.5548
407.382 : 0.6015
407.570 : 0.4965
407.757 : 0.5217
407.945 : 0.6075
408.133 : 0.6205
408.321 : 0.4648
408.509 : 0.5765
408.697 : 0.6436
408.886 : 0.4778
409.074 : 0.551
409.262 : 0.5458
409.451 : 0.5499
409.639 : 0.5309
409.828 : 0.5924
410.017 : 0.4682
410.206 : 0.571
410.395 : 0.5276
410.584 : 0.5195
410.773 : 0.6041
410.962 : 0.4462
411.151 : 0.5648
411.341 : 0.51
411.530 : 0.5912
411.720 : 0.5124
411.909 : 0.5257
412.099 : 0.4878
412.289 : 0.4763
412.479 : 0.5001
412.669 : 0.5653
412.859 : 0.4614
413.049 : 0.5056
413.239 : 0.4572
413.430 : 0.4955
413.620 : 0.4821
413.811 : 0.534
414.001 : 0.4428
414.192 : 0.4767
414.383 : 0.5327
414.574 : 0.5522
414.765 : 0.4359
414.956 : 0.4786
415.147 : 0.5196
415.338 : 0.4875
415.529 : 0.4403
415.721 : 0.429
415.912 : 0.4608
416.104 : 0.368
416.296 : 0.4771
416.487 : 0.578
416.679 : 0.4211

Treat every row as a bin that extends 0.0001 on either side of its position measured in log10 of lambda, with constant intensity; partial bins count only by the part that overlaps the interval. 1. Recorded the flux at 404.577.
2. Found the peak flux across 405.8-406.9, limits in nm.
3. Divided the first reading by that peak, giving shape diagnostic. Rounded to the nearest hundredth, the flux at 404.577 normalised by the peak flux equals 0.81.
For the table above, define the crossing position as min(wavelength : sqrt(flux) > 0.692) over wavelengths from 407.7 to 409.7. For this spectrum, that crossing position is 407.757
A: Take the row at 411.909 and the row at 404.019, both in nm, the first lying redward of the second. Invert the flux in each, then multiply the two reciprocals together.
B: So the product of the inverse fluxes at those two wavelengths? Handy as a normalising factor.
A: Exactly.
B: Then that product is 4.13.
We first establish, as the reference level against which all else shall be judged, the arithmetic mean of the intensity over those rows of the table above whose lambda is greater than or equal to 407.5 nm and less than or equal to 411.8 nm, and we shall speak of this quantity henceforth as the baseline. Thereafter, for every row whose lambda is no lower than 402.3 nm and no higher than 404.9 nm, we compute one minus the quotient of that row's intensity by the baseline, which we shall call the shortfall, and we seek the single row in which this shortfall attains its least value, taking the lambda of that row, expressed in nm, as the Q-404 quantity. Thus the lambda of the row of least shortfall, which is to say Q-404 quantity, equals 402.533 nm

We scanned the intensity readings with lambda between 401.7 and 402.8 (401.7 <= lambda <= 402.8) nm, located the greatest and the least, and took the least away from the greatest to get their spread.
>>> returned 0.135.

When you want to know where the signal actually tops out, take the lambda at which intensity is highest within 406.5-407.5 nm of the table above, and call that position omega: 407.382 nm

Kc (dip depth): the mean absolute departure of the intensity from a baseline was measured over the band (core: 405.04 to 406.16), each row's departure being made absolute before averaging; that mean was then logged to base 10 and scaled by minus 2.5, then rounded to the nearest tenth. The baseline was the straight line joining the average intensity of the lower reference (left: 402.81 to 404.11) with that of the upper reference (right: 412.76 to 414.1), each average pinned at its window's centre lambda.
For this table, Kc 3.1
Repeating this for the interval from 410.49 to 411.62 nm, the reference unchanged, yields 2.9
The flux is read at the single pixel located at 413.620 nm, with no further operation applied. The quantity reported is 0.4821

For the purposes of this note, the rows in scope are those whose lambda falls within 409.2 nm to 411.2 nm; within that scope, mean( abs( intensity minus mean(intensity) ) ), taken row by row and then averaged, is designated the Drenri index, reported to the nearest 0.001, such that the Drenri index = 0.036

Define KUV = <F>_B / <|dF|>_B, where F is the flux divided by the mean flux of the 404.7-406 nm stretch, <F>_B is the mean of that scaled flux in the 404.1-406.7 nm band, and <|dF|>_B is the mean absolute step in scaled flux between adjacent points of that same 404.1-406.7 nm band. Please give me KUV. 15.3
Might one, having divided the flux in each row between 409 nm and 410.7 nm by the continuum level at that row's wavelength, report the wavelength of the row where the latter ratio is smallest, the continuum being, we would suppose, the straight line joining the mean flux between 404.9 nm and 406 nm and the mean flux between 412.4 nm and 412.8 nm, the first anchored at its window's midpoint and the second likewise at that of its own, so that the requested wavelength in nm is 410.017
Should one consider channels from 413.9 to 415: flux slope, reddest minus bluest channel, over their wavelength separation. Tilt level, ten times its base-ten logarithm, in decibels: -14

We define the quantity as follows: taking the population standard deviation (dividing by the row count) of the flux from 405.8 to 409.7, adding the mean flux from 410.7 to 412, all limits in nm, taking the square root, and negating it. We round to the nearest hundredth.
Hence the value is -0.77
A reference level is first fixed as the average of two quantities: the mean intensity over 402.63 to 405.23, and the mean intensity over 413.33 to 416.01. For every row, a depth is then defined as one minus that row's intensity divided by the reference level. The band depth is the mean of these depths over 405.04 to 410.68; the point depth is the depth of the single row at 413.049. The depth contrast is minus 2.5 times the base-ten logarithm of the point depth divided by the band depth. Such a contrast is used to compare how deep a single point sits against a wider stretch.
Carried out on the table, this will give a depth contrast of 1.3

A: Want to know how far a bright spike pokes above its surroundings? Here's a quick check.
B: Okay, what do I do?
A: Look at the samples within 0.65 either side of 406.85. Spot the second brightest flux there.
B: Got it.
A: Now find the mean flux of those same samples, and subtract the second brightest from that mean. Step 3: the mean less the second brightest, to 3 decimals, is -0.060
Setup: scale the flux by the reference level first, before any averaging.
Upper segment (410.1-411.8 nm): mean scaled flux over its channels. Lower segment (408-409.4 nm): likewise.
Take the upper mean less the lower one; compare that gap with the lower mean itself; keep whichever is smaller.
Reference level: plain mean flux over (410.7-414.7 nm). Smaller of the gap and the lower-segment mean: -0.03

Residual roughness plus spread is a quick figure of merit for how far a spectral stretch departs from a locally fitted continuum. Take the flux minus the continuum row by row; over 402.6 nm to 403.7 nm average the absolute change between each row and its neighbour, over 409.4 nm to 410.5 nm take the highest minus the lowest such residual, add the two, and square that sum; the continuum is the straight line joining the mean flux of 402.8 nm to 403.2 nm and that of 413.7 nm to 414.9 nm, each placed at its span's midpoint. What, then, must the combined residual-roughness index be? 0.034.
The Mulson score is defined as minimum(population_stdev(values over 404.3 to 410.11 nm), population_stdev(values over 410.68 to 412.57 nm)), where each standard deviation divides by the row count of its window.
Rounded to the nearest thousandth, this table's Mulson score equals 0.048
